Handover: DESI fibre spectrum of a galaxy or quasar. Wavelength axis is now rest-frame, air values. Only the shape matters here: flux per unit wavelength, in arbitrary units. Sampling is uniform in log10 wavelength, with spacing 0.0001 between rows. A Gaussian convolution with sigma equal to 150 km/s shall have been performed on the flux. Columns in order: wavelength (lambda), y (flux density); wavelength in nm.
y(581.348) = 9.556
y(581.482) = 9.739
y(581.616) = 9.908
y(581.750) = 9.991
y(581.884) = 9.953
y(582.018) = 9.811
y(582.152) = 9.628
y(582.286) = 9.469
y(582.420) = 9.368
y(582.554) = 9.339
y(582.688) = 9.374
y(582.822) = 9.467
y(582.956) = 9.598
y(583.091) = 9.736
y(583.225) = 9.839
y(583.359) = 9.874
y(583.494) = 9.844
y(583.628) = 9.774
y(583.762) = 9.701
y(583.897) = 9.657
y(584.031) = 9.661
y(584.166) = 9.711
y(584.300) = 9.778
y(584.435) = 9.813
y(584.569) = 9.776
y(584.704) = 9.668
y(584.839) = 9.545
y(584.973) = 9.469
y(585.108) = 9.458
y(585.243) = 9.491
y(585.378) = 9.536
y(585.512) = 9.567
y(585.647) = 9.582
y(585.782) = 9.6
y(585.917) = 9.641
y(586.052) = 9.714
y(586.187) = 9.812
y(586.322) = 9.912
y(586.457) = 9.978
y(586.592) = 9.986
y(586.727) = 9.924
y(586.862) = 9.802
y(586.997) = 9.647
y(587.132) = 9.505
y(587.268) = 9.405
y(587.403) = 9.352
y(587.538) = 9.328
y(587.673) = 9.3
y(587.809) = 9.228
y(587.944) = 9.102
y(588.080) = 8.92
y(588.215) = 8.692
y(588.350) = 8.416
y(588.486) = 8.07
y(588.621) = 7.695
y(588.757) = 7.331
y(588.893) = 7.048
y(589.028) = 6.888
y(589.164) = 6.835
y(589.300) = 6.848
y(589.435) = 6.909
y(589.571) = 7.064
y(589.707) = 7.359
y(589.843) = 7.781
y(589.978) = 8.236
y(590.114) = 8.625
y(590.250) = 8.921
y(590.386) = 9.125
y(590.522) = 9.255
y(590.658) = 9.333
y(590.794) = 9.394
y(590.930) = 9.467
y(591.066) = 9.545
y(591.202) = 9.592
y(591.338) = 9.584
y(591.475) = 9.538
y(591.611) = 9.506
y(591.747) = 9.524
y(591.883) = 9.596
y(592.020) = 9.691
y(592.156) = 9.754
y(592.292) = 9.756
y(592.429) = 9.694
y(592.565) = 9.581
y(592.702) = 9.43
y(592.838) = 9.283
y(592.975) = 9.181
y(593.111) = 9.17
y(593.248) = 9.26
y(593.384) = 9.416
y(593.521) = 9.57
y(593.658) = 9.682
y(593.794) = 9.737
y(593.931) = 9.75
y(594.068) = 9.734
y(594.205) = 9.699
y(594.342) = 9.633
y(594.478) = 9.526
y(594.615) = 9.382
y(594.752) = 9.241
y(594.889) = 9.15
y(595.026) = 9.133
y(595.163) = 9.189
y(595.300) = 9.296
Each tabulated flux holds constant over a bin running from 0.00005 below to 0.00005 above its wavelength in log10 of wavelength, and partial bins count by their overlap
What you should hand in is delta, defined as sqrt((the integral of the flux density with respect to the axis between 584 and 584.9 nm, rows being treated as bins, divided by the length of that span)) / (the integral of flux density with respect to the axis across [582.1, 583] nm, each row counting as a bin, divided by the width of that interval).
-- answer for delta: 0.329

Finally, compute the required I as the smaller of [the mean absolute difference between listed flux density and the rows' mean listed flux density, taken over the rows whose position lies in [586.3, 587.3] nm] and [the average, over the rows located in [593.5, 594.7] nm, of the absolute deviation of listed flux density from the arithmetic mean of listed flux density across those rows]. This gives 0.10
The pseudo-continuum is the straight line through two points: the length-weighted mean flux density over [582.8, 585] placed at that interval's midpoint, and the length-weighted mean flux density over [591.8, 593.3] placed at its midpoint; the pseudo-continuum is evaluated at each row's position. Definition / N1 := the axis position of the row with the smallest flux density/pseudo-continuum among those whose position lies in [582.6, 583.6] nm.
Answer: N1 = 582.688 nm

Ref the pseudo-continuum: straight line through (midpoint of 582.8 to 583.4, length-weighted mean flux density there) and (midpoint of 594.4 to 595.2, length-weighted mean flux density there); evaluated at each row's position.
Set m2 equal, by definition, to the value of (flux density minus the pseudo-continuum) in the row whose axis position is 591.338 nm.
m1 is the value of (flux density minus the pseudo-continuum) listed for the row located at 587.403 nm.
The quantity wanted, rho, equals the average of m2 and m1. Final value -0.02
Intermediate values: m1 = -0.20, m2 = 0.17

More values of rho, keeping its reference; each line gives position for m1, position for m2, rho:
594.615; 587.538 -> -0.07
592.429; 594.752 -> 0.14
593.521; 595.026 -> 0.05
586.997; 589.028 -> -1.27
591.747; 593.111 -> -0.03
